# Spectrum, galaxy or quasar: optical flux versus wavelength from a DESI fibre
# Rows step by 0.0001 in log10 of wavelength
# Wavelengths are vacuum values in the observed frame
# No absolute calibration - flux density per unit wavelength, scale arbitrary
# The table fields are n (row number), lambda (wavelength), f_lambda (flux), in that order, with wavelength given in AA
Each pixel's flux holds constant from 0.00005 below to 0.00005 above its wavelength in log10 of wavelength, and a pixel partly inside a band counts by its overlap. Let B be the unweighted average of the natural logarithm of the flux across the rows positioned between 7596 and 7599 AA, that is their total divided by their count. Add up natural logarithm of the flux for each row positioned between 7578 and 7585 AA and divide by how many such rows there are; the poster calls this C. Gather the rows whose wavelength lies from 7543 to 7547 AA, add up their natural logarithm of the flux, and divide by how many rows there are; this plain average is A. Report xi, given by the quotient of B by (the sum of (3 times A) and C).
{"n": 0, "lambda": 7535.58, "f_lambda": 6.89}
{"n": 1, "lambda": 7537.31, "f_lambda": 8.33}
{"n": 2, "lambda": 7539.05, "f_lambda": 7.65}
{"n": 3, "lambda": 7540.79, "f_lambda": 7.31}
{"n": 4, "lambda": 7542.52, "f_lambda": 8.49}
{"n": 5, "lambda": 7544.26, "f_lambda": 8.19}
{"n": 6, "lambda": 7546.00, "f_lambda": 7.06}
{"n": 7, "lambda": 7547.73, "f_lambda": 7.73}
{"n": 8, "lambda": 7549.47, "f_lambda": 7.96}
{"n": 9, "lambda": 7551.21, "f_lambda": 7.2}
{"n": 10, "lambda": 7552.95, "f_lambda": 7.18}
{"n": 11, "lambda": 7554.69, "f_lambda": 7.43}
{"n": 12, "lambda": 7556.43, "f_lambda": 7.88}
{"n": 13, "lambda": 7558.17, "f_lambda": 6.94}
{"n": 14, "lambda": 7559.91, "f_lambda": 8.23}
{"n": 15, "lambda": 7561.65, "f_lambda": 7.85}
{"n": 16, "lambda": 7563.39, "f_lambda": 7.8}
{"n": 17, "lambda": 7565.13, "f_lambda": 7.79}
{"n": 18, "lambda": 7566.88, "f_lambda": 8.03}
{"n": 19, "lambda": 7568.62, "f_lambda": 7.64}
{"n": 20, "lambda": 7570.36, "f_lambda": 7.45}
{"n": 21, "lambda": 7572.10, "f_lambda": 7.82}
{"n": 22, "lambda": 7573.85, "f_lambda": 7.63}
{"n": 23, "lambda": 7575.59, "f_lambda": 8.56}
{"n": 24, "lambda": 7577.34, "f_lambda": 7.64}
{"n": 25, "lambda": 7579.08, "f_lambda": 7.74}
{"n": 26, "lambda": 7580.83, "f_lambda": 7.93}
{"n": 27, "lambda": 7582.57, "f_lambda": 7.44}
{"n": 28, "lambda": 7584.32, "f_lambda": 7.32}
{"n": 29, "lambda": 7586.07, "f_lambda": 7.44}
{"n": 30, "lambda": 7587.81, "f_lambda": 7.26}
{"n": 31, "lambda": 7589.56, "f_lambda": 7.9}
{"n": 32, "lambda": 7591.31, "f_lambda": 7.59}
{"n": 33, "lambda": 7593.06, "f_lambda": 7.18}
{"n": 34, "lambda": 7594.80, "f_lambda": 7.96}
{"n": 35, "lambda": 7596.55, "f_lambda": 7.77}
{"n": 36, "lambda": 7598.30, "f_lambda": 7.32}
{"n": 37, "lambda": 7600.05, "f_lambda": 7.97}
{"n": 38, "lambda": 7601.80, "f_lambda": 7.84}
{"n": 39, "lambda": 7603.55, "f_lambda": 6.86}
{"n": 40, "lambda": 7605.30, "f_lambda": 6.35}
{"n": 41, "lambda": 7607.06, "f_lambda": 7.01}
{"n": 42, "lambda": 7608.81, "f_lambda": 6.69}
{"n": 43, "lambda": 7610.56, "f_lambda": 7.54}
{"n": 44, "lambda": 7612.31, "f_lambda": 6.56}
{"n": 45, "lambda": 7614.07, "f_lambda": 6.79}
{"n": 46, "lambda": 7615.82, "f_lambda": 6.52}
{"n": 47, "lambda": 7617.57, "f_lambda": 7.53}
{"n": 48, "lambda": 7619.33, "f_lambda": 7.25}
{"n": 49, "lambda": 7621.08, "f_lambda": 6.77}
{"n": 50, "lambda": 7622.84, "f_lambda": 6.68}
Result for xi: 0.249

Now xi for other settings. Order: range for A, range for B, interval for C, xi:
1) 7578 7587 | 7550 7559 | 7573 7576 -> 0.244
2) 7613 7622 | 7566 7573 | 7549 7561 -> 0.261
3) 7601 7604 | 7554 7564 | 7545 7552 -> 0.255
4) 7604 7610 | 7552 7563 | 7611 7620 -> 0.265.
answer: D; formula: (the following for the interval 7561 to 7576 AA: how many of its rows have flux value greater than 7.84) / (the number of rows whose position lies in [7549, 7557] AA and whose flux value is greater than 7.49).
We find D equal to 1.5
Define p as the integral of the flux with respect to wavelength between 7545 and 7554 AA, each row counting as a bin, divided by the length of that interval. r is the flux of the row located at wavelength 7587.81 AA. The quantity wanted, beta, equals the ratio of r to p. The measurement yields 0.976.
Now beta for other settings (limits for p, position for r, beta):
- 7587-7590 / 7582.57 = 0.988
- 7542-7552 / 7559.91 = 1.062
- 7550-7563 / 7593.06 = 0.951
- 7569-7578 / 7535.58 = 0.882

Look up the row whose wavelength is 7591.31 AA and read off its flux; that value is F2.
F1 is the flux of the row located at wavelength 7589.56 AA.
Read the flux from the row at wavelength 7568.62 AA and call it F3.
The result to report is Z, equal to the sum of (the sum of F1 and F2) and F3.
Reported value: 23.1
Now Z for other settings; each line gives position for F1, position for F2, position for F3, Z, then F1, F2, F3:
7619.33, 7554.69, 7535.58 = 21.6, 7.25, 7.43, 6.89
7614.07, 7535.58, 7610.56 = 21.2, 6.79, 6.89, 7.54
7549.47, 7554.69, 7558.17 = 22.3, 7.96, 7.43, 6.94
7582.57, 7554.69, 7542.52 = 23.4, 7.44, 7.43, 8.49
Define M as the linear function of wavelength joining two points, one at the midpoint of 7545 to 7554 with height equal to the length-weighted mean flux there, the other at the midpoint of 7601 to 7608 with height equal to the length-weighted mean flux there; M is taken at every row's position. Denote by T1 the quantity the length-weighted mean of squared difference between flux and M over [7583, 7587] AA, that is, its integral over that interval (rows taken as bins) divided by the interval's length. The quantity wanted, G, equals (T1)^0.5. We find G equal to 0.24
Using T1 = 0.06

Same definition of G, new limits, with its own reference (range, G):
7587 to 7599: 0.57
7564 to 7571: 0.49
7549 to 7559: 0.36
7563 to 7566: 0.48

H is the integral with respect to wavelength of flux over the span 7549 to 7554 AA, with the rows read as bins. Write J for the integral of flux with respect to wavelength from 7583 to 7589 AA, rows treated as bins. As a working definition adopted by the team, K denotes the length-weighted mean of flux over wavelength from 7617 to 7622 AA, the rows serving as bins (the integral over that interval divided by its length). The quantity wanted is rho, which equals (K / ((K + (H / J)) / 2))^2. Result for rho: 3.21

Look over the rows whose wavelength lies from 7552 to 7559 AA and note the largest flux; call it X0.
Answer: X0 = 7.88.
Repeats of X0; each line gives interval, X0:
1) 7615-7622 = 7.53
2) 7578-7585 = 7.93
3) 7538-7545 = 8.49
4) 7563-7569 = 8.03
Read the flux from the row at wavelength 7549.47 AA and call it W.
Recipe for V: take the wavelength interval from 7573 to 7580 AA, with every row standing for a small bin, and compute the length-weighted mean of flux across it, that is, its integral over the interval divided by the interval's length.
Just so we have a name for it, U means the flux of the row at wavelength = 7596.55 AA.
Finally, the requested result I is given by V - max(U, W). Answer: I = -0.1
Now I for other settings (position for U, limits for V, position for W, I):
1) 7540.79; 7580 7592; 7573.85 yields -0.1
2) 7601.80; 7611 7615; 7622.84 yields -1.1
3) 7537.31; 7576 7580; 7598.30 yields -0.5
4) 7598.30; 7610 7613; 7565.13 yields -0.8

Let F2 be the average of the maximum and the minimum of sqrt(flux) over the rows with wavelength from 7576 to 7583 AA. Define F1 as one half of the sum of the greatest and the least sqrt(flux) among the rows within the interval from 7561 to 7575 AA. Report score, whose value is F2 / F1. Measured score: 1.00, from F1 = 2.78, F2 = 2.77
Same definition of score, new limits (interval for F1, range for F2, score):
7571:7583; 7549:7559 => 0.97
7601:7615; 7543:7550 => 1.04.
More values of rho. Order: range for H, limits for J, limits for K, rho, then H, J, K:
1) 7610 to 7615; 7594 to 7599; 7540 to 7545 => 3.23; 34.6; 38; 8.01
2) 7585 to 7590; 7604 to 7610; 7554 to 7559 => 3.16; 37.5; 40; 7.42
